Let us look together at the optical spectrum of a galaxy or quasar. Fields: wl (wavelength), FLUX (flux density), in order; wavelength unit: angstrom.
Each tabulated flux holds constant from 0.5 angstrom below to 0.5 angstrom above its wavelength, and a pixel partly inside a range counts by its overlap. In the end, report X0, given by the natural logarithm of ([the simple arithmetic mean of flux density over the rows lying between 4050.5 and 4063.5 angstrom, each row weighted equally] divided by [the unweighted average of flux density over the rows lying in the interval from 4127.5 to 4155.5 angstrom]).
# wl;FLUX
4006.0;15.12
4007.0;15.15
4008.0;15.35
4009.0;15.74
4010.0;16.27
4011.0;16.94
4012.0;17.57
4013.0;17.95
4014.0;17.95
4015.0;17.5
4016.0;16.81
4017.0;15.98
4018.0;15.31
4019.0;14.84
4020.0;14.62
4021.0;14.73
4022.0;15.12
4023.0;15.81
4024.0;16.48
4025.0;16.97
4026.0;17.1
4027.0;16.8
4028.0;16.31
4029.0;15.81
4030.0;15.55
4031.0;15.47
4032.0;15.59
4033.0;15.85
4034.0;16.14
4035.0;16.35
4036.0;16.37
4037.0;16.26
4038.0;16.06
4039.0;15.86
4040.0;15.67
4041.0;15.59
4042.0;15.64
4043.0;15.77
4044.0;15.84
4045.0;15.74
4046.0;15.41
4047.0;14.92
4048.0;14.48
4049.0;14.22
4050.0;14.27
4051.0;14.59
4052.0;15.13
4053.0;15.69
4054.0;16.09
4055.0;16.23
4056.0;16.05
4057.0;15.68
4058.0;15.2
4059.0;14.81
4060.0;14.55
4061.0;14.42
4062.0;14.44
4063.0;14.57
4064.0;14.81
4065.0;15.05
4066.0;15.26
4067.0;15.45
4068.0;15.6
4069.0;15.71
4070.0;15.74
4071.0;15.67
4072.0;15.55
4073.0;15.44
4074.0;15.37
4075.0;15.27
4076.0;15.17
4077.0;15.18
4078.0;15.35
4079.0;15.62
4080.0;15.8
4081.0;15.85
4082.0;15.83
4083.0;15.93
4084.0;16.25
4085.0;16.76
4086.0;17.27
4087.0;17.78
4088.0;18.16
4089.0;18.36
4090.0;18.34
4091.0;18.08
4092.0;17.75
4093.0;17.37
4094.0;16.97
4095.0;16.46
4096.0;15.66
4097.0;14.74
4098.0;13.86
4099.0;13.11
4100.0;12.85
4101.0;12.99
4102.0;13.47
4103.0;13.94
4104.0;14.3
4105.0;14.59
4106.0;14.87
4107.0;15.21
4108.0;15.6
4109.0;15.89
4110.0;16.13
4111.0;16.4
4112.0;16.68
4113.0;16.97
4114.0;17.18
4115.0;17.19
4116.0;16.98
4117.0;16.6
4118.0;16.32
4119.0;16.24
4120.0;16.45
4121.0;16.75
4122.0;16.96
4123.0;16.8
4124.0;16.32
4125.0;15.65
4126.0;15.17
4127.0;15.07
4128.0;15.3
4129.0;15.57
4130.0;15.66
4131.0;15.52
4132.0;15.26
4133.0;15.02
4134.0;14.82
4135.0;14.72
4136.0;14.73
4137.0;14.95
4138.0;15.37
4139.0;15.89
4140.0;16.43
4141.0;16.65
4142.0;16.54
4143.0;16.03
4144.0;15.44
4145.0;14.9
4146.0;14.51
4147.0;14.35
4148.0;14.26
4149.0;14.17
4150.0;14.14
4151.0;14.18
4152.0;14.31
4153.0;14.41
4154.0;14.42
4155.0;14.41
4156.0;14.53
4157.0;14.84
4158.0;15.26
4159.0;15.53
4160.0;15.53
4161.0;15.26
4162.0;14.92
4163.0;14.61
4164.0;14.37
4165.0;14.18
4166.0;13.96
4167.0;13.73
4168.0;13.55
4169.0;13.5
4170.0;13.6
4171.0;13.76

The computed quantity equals 0.01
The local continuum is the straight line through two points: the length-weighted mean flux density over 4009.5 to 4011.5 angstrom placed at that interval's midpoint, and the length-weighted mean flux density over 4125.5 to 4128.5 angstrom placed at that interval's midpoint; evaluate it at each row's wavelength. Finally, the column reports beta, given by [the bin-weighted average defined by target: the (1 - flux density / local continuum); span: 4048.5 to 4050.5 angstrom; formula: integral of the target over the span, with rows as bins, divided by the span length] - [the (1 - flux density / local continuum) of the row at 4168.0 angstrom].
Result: 0.040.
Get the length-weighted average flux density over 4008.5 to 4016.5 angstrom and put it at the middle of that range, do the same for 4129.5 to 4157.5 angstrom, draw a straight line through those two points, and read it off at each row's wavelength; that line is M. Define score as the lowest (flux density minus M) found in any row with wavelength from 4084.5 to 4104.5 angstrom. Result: -2.9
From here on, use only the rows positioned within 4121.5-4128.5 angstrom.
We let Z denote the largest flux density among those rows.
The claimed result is 16.96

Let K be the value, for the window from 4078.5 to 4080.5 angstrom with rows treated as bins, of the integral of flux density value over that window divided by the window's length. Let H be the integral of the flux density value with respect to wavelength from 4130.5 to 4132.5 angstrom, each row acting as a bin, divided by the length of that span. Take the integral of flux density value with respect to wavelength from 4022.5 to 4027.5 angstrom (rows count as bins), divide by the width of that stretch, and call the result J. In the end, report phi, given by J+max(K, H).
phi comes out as 32.3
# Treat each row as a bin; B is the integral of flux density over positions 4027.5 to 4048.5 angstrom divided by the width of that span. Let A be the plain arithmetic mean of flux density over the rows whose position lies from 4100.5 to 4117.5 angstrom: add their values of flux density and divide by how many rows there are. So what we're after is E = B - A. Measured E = 0.2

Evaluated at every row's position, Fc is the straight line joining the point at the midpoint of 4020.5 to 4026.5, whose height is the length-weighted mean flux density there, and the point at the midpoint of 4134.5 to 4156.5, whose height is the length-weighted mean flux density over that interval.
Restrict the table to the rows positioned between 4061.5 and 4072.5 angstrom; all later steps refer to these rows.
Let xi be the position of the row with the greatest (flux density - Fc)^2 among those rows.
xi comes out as 4062.0 angstrom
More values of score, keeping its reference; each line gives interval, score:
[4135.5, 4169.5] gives -1.1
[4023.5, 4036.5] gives -1.3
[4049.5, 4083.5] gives -2.2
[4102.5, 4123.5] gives -1.7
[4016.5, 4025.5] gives -2.4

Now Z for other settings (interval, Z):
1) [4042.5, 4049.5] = 15.84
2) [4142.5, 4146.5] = 16.03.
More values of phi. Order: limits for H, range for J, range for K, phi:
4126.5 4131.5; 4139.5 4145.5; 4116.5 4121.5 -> 32.5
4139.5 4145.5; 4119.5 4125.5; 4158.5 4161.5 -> 32.5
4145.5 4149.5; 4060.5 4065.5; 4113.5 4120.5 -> 31.4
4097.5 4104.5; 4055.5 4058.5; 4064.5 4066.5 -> 30.8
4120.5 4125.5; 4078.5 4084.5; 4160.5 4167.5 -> 32.4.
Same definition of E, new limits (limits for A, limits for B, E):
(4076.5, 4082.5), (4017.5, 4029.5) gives 0.2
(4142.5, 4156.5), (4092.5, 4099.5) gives 0.9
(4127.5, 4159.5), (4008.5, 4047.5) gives 1.0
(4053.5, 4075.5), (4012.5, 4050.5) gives 0.6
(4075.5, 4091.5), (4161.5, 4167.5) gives -2.3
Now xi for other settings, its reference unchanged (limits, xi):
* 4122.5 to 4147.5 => 4141.0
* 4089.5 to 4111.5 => 4090.0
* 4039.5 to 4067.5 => 4049.0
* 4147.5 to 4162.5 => 4150.0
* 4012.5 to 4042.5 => 4014.0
